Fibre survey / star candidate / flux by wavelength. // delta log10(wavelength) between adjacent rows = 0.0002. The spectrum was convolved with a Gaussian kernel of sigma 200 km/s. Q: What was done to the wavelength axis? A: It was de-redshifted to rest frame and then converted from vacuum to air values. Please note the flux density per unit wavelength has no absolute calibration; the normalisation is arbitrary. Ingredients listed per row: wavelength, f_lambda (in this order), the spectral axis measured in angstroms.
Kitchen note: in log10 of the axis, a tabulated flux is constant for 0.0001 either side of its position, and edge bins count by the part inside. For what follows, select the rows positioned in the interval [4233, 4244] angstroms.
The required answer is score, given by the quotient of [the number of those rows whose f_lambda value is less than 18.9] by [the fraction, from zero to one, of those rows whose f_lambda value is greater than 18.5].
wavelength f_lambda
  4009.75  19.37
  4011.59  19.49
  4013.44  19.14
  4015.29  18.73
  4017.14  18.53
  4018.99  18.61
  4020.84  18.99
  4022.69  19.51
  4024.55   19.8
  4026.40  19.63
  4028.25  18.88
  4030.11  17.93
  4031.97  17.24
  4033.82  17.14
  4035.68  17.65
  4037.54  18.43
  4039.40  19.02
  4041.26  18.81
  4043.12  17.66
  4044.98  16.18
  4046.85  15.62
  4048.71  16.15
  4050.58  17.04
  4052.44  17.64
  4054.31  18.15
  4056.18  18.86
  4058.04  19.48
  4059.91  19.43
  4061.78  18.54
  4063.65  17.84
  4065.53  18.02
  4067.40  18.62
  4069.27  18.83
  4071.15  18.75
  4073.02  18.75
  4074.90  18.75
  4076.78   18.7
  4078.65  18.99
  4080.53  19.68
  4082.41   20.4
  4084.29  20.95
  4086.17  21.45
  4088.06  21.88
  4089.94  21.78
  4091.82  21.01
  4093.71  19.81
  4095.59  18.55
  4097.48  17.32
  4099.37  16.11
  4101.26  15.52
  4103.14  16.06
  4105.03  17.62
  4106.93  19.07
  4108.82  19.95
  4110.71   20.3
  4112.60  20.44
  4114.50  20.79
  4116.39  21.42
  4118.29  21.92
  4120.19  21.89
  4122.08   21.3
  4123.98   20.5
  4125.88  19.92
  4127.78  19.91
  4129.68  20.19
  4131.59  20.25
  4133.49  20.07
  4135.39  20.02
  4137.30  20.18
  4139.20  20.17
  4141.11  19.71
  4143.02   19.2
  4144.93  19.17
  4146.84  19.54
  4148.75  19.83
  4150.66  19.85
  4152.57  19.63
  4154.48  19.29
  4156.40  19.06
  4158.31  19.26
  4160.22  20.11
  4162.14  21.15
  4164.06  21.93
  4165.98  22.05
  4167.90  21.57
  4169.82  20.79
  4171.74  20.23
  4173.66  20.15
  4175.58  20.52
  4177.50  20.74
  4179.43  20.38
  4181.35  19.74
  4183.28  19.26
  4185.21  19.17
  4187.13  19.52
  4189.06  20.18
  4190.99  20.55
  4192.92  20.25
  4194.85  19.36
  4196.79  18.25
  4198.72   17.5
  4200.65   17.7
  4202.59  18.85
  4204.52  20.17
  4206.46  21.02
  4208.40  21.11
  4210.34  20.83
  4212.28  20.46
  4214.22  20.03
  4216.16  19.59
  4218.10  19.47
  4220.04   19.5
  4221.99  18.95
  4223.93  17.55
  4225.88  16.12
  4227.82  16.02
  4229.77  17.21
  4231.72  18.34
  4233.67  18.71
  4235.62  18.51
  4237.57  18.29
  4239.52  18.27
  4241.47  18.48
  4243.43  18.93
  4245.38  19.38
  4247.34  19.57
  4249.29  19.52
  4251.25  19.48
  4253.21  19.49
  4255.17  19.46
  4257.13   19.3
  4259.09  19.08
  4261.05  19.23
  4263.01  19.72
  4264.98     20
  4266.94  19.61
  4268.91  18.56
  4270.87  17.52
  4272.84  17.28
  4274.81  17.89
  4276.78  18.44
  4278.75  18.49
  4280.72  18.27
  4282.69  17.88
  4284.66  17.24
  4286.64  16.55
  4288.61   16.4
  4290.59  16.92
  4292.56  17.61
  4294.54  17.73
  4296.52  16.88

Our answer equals 10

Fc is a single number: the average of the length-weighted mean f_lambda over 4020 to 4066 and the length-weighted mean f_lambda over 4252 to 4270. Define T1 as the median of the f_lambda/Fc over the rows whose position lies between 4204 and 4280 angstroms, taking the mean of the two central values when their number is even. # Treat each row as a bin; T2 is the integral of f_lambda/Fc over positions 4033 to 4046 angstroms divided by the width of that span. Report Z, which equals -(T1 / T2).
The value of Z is -1.08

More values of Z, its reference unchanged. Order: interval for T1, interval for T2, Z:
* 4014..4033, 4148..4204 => -0.95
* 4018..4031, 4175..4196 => -0.95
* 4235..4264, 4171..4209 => -0.98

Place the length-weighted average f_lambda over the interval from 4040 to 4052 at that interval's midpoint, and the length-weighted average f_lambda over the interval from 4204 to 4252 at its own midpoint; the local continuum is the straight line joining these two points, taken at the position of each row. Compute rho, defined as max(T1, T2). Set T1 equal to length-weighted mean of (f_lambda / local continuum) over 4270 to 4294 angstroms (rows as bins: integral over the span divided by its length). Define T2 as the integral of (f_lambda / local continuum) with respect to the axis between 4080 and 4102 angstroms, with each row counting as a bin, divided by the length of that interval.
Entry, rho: 1.12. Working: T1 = 0.90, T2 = 1.12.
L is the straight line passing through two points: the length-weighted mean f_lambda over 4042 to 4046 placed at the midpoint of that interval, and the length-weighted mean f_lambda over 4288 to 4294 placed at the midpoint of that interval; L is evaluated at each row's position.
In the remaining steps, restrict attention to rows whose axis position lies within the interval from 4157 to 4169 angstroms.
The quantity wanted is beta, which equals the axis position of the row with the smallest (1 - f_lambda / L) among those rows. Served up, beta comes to 4165.98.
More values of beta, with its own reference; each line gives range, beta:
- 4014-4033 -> 4024.55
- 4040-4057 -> 4056.18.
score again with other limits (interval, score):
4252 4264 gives 0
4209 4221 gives 0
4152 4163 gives 0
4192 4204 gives 8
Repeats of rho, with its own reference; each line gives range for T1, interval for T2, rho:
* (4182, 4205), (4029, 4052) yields 1.03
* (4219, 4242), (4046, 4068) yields 1.05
